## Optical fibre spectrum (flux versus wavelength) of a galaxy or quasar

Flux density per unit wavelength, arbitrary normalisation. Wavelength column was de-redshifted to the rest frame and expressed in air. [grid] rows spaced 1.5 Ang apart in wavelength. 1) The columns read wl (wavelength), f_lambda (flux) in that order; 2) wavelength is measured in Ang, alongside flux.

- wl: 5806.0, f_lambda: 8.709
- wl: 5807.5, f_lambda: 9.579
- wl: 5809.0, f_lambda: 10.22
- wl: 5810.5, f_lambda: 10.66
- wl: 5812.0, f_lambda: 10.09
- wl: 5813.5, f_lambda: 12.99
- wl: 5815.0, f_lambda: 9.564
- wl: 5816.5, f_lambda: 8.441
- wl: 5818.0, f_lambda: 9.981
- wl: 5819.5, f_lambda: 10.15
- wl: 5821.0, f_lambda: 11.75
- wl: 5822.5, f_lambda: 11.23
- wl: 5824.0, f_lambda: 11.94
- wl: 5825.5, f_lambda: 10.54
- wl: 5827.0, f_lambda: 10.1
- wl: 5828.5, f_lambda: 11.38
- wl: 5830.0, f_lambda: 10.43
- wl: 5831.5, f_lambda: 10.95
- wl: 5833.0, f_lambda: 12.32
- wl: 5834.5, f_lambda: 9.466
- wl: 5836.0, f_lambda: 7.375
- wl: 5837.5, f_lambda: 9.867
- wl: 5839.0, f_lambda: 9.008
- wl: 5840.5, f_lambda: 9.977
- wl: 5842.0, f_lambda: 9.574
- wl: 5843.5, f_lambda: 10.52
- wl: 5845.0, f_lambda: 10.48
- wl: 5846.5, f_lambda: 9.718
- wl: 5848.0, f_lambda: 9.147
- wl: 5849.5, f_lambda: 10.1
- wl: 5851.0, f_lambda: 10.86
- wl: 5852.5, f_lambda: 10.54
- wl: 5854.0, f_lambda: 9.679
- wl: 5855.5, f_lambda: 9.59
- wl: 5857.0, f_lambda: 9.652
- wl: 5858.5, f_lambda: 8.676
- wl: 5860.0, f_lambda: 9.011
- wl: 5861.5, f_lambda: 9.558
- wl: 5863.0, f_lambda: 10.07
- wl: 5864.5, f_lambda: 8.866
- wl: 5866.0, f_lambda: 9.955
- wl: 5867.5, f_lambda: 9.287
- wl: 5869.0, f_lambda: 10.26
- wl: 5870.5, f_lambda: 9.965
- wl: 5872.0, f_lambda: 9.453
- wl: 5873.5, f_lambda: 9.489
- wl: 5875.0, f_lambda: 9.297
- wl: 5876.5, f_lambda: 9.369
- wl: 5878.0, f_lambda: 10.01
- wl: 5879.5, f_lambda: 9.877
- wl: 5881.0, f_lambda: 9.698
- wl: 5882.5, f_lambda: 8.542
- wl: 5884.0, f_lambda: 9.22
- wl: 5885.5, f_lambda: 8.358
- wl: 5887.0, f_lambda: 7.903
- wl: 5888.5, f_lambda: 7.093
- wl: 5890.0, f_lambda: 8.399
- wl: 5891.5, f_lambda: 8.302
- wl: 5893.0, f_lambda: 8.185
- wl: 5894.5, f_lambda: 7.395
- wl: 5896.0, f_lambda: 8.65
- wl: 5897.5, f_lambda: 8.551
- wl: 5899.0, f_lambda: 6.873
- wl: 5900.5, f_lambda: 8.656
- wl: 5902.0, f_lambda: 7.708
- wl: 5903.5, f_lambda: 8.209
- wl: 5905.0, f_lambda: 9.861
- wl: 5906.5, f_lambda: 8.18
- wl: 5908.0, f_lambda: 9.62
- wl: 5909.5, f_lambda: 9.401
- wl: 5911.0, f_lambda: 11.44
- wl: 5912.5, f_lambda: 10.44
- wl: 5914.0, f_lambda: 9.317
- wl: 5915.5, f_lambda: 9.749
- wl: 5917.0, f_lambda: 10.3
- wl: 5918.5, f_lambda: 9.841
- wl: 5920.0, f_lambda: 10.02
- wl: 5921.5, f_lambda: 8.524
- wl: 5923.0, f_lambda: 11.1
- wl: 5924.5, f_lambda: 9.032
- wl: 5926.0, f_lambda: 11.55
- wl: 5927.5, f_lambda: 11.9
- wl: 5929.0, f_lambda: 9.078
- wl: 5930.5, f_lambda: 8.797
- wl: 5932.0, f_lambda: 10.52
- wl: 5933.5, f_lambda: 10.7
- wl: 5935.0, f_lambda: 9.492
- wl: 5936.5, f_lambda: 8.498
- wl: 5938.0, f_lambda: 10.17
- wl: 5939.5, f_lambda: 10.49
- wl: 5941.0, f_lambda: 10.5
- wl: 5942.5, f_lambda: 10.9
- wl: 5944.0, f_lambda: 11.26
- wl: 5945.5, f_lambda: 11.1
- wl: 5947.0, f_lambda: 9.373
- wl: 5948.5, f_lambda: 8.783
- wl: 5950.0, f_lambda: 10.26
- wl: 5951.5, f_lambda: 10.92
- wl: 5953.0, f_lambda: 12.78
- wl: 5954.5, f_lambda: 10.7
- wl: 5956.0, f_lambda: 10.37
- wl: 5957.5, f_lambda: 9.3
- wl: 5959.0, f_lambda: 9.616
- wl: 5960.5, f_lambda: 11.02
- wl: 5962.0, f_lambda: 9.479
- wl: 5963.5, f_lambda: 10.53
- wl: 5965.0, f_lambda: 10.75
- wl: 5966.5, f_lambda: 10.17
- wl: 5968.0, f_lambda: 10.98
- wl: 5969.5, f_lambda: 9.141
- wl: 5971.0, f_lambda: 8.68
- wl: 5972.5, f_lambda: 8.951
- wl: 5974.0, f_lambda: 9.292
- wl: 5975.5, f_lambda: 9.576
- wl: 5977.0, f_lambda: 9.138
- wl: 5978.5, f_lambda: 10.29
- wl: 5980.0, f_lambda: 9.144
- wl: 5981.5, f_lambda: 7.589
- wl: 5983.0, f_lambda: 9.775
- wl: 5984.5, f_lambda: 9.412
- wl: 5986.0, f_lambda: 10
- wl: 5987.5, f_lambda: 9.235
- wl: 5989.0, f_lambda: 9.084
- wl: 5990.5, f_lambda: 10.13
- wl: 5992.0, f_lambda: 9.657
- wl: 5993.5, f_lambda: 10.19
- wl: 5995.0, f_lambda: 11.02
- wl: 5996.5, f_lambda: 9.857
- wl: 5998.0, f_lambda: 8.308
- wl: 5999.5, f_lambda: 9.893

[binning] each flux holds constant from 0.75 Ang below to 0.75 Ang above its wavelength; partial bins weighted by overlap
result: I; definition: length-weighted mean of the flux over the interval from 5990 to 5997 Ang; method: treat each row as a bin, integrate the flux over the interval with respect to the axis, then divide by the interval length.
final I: 10.2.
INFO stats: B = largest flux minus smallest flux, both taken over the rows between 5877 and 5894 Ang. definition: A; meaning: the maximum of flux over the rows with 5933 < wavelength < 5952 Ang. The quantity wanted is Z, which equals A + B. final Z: 14.2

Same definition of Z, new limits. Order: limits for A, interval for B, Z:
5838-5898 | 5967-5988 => 14.3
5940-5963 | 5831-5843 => 17.7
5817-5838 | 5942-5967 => 16.3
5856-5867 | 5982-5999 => 12.8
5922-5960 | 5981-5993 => 15.3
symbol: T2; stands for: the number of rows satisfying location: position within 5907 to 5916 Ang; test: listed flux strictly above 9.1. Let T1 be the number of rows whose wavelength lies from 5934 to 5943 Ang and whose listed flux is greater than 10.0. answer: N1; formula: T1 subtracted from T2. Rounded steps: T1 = 4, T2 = 6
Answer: 2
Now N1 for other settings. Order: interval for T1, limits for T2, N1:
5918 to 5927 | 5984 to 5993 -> 2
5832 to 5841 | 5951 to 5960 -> 5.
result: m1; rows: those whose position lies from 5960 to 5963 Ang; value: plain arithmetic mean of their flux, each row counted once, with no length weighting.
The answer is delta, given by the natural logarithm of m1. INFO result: 2.33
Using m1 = 10.2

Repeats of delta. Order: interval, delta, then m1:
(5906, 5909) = 2.19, 8.9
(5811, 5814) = 2.45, 11.5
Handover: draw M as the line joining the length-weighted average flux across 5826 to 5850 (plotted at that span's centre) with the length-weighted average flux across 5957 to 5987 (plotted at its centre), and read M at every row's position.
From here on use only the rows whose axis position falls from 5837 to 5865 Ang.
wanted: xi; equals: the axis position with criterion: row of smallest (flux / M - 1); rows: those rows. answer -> 5858.5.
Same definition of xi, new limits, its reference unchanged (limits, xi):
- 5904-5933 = 5906.5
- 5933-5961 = 5936.5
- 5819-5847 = 5836.0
